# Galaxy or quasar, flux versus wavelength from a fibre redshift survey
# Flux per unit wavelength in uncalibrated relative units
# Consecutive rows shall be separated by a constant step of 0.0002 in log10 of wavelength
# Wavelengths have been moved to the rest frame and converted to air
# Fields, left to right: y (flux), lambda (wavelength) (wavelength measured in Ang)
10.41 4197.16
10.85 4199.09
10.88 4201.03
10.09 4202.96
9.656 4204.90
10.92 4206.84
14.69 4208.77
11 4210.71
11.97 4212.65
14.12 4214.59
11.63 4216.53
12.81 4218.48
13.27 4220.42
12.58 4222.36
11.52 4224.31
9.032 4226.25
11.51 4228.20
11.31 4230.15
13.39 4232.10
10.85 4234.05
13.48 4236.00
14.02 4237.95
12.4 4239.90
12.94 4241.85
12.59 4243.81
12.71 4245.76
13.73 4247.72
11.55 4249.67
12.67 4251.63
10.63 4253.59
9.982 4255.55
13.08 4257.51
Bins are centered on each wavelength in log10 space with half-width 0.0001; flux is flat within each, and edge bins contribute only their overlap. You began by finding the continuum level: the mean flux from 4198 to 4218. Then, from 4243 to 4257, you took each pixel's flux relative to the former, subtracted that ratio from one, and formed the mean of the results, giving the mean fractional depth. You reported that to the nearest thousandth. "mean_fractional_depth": -0.035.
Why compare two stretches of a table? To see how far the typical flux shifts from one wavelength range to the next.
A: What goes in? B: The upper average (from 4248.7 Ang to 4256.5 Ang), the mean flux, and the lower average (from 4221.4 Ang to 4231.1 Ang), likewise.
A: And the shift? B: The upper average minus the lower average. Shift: 0.0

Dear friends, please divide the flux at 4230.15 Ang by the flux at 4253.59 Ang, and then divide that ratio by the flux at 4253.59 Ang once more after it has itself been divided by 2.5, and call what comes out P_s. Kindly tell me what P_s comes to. 0.25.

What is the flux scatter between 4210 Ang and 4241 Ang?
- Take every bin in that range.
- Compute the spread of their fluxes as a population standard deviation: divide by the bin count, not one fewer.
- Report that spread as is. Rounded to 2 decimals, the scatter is 1.30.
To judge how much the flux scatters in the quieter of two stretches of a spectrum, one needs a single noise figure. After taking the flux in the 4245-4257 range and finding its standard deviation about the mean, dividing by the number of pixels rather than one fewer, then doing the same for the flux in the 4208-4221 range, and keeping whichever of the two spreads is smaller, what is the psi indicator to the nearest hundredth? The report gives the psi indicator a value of 1.24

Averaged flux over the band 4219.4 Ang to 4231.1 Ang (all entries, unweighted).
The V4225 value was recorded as 11.5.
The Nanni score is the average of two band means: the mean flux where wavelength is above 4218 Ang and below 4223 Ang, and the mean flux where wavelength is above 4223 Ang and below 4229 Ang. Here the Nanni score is 11.8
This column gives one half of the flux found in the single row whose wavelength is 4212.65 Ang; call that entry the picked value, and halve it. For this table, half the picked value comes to 6.0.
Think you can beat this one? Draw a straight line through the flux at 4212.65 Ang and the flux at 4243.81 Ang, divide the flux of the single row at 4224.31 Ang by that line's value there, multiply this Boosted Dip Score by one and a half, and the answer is 1.42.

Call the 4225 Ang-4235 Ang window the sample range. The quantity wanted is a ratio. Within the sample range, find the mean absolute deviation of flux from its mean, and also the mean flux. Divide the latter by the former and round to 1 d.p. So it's 11.0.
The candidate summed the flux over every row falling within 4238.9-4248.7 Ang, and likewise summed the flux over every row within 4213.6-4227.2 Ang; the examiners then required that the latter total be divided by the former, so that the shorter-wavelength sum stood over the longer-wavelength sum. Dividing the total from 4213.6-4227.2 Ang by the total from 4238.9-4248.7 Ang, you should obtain 1.3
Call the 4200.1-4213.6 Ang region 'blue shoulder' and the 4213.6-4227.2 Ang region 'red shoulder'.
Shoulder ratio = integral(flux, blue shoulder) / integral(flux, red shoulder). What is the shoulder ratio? 0.93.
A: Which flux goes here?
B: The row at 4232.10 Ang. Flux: 13.39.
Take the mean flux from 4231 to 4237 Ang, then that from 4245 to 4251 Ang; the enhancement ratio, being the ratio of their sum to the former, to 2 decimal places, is 2.01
